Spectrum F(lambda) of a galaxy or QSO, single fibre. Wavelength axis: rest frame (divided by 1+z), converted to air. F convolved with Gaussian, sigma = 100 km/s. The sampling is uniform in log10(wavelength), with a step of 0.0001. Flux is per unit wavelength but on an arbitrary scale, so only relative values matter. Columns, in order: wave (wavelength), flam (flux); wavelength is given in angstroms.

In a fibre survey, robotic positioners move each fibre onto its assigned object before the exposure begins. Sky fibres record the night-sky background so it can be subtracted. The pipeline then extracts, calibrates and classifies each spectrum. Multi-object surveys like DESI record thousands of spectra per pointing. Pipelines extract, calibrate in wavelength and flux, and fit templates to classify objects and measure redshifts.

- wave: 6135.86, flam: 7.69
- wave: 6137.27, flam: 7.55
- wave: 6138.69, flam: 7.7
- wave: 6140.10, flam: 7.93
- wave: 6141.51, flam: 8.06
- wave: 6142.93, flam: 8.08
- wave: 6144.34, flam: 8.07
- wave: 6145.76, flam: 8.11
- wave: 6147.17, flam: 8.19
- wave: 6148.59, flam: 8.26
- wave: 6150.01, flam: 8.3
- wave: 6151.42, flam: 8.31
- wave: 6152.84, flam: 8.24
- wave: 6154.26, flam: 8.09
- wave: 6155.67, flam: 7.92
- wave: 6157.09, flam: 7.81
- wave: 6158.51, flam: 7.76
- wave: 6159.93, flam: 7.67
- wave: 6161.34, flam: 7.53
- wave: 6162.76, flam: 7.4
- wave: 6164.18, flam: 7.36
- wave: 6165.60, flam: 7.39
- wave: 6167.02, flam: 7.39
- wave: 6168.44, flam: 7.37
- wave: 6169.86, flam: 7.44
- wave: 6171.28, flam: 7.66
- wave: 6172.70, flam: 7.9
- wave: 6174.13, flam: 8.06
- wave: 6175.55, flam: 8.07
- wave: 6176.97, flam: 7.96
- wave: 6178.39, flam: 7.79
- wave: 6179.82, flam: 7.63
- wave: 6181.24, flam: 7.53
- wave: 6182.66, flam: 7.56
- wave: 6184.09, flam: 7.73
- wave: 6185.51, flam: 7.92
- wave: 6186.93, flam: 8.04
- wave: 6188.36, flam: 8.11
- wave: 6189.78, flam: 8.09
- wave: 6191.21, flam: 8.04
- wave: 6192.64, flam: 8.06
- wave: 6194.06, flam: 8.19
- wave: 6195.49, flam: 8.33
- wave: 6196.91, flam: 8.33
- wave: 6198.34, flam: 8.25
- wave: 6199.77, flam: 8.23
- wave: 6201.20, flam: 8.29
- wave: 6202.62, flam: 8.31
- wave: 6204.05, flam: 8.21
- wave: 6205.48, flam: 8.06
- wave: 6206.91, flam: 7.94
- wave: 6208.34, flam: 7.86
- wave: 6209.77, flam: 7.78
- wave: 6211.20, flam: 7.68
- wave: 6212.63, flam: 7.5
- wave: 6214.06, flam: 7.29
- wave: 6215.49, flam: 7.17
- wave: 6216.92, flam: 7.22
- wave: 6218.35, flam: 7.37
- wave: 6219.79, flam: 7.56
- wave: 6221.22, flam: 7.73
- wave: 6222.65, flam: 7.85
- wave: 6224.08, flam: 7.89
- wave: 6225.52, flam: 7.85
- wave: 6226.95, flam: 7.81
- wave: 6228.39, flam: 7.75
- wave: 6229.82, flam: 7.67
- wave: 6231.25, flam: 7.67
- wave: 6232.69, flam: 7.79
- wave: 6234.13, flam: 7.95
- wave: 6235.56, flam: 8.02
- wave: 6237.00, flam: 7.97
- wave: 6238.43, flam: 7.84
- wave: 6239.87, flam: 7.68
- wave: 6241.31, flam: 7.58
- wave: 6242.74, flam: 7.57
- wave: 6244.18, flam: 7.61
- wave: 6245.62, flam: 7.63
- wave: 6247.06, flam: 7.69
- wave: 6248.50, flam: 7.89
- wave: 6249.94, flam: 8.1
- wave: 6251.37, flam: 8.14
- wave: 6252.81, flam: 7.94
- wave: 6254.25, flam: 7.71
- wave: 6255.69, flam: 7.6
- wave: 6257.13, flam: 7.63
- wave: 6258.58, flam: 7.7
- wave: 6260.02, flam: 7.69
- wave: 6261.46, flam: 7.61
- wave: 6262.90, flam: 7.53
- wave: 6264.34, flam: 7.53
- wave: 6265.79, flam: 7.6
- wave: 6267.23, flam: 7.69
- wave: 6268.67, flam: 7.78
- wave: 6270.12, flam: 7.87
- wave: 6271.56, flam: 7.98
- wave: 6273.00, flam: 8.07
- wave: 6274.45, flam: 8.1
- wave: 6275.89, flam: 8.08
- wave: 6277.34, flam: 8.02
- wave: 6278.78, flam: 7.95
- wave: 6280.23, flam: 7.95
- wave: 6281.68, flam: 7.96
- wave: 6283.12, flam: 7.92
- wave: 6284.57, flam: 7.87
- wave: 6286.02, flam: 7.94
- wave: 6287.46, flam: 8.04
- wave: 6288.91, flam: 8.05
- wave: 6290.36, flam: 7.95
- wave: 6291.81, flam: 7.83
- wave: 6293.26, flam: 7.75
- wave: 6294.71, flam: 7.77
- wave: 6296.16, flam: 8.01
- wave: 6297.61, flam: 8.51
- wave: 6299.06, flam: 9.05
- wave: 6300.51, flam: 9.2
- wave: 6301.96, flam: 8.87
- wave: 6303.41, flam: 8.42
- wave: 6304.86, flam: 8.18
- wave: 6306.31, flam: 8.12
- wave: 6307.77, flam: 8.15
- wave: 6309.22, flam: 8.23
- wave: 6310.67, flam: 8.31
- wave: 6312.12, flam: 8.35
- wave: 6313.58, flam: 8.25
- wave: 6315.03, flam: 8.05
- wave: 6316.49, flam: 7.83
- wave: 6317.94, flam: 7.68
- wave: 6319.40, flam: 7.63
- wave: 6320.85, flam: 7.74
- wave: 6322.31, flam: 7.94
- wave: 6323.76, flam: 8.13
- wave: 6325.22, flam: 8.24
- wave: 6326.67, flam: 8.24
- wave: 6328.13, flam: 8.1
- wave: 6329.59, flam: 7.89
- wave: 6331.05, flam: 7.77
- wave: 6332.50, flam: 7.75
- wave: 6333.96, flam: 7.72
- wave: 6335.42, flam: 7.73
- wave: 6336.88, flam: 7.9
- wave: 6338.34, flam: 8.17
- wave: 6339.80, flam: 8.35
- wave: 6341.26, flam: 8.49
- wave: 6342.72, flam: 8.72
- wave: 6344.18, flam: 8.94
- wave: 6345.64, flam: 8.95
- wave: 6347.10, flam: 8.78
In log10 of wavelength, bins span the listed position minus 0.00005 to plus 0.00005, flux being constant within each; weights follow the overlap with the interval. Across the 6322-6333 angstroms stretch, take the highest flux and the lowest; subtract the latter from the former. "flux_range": 0.49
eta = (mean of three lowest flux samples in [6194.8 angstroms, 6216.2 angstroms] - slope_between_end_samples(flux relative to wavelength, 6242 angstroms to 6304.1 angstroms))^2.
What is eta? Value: 53.4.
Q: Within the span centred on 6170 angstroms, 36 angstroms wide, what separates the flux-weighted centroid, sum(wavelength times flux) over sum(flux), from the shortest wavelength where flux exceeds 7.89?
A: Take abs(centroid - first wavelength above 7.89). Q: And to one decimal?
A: 17.0 angstroms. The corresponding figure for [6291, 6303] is 0.9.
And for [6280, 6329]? 23.9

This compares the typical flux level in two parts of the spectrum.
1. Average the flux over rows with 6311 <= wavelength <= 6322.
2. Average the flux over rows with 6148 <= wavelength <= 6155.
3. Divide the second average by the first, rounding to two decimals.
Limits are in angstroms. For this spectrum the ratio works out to 1.04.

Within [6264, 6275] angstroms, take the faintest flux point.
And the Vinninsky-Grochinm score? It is 7.53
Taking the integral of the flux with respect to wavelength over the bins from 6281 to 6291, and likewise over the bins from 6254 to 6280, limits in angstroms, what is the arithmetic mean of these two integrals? 141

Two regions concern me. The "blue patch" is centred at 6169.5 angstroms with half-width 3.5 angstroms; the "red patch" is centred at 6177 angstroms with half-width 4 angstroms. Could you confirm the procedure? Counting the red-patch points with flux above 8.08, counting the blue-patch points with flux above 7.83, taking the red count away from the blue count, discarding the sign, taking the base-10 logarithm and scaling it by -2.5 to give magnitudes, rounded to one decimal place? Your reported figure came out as 0.0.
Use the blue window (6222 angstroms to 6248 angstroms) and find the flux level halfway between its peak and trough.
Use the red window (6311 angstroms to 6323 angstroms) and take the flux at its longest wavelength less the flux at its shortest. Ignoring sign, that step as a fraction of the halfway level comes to 0.05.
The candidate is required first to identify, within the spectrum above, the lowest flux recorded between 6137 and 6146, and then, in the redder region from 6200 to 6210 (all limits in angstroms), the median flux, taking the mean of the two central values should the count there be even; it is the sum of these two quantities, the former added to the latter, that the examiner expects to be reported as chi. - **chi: 15.61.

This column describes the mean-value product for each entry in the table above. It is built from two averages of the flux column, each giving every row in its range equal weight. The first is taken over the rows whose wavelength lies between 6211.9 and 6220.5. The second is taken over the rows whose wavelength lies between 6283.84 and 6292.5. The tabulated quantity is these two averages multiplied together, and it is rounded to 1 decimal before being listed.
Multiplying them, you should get 58.4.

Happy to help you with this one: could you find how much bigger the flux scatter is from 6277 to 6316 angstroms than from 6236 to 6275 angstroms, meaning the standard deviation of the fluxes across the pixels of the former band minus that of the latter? 0.17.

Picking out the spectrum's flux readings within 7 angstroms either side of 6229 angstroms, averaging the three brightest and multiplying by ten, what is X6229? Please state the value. 80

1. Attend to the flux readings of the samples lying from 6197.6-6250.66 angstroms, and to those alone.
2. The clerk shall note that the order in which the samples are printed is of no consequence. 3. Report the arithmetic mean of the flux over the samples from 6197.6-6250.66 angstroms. 7.8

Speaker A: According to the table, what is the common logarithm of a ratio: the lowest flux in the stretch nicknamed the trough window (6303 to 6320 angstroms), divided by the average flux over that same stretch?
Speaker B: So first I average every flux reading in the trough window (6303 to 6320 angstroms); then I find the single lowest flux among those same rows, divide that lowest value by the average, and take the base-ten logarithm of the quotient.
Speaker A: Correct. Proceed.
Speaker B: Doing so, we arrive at -0.026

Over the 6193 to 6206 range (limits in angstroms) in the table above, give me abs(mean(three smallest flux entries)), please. 8.15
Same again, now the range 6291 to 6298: 7.78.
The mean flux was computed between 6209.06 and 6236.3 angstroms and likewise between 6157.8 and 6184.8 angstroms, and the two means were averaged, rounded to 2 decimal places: 7.65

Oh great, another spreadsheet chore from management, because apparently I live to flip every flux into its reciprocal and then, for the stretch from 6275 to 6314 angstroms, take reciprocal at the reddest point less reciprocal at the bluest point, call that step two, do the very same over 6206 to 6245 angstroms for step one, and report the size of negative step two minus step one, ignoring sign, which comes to 0.0029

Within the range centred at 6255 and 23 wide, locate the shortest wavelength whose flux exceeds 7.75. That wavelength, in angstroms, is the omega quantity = 6248.50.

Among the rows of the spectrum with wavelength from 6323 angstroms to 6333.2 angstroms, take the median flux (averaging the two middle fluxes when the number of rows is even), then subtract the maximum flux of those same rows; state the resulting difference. -0.14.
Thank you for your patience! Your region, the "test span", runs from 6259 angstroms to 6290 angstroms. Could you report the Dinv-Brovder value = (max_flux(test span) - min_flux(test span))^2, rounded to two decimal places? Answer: 0.32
